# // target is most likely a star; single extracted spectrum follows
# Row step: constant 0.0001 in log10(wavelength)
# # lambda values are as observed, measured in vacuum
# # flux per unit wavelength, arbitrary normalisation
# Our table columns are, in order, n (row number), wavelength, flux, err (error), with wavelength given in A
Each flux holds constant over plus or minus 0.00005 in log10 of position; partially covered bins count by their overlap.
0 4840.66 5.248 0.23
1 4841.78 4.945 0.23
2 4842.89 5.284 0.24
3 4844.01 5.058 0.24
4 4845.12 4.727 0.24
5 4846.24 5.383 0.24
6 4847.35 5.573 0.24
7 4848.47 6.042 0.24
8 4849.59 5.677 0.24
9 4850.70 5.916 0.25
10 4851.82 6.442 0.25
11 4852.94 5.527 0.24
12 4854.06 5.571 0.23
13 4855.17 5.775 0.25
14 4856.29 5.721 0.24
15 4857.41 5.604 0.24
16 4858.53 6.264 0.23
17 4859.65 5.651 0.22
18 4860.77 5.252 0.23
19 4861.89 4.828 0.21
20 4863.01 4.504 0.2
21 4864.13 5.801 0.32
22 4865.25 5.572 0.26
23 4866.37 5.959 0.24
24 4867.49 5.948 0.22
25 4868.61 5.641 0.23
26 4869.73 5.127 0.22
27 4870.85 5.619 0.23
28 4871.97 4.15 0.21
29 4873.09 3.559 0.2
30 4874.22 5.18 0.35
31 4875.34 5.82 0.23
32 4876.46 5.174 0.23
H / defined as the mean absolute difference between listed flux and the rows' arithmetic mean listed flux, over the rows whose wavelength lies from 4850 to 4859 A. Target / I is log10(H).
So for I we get -0.57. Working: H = 0.27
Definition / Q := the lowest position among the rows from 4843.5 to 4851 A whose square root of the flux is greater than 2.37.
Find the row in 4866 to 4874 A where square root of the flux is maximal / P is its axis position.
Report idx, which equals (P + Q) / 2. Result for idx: 4857.4 A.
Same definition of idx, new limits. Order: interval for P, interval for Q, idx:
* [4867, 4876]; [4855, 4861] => 4861.3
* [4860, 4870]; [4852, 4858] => 4860.8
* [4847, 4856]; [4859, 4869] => 4855.7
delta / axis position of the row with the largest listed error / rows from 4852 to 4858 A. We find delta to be 4855.17 A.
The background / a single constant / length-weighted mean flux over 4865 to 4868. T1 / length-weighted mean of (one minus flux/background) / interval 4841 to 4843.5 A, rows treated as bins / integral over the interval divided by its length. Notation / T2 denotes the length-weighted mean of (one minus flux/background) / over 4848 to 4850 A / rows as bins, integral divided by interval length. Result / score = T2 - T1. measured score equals -0.13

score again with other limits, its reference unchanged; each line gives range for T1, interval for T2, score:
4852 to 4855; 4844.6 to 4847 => 0.10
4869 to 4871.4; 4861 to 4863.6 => 0.11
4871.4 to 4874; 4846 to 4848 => -0.25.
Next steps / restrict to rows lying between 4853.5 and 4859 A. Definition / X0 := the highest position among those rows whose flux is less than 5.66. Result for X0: 4857.41 A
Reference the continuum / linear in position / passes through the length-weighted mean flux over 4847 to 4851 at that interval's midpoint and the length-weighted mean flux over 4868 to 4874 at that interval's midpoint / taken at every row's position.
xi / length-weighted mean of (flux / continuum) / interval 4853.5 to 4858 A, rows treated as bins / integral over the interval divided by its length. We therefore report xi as 1.03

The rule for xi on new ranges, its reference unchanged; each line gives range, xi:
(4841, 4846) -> 0.83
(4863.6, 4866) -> 1.12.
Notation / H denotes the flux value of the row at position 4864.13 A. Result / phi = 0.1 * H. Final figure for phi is 0.58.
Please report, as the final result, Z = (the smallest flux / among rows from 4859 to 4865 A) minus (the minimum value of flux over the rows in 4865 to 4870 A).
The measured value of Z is -0.6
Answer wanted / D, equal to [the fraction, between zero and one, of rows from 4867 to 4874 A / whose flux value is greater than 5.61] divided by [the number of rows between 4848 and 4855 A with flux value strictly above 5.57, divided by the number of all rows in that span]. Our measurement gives 0.60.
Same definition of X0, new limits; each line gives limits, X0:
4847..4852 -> 4847.35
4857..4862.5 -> 4861.89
